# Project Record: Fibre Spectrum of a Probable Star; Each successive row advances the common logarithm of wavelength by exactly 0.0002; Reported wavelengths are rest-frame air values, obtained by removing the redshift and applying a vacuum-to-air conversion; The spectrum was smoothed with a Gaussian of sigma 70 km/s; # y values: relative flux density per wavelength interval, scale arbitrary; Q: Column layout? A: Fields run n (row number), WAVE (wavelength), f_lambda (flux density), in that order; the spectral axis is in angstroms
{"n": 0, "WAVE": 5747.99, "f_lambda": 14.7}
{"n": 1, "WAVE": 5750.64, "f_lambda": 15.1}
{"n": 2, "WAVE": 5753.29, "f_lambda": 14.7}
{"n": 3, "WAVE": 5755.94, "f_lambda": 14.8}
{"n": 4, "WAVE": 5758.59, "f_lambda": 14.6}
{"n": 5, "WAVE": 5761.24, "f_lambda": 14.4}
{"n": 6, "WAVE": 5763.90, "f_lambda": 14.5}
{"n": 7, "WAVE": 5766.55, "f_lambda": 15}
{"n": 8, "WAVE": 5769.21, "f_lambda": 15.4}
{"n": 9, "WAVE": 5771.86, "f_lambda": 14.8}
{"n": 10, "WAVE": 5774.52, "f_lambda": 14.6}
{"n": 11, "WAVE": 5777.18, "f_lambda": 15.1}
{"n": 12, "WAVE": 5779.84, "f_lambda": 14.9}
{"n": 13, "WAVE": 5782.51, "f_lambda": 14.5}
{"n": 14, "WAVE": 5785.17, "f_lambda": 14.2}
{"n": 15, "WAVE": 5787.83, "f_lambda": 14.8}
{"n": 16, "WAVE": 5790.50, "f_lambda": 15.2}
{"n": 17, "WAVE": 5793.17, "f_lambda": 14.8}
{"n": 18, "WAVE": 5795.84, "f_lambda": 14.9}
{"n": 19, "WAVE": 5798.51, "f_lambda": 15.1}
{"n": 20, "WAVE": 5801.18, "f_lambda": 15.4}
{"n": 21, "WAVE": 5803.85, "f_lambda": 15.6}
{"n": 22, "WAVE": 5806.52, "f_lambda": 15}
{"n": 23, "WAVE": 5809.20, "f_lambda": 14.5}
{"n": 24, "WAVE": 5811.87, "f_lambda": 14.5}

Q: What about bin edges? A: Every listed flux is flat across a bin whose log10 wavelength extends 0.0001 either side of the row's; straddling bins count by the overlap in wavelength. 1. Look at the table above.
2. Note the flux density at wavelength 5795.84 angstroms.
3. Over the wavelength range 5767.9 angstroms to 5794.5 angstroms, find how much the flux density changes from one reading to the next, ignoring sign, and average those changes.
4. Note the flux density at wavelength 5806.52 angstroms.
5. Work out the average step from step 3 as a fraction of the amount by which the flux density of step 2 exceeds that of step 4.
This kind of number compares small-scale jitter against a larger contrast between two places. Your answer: -4.0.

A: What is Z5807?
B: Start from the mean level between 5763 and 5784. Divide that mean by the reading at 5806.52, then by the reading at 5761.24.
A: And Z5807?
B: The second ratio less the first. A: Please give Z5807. 0.04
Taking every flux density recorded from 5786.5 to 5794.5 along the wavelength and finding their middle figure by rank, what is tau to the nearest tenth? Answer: 14.8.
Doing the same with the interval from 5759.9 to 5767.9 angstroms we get 14.5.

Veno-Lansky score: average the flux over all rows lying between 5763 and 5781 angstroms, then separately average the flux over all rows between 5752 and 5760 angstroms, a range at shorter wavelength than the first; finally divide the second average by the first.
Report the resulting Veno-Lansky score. 0.99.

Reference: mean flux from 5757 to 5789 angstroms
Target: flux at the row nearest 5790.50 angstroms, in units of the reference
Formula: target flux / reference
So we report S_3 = 1.03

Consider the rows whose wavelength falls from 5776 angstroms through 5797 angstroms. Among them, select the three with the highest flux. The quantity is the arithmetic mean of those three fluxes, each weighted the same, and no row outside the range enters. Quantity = 15.1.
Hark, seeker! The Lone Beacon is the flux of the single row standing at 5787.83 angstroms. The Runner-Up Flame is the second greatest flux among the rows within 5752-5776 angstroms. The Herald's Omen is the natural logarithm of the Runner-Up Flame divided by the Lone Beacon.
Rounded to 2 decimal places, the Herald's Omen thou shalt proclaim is 0.01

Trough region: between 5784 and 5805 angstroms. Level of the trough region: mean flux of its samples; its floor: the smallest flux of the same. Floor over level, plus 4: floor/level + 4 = 4.95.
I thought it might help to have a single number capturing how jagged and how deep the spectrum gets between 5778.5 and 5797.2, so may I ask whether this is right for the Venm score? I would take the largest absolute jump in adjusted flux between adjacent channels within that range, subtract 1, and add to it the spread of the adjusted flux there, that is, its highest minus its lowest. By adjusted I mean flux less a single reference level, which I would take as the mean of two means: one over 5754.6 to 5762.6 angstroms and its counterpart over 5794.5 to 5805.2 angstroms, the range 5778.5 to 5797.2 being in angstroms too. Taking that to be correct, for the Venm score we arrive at 0.6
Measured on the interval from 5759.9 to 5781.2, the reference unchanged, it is 0.6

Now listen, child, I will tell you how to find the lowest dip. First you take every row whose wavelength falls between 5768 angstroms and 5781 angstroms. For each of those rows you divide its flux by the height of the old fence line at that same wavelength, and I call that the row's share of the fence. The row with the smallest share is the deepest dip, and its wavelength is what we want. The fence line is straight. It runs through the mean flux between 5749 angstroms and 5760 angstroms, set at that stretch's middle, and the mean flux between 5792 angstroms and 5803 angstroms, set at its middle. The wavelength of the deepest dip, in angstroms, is 5774.52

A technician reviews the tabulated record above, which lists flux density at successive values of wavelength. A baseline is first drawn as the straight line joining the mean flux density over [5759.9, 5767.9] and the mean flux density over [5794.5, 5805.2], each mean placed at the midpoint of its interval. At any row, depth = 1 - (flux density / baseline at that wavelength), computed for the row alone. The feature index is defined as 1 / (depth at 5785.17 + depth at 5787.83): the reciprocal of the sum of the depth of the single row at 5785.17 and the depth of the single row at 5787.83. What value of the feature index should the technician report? 14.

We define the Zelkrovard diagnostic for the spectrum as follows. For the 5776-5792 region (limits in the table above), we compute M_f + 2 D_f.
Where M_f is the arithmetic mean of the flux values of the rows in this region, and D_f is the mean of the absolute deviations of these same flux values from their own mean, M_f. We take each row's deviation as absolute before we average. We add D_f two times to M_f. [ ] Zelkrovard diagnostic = 15.4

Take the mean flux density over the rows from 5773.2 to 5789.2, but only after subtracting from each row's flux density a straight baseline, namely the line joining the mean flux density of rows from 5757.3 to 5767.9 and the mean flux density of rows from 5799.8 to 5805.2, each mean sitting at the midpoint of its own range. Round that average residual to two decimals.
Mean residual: -0.35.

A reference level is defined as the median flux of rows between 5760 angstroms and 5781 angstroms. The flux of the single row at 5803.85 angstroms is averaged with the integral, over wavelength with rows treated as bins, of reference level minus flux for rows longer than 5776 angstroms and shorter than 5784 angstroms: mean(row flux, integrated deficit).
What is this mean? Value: 7.9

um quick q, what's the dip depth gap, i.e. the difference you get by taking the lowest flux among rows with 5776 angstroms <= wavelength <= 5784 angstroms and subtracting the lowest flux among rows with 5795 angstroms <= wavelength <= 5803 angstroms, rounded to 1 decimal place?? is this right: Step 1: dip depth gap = -0.4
